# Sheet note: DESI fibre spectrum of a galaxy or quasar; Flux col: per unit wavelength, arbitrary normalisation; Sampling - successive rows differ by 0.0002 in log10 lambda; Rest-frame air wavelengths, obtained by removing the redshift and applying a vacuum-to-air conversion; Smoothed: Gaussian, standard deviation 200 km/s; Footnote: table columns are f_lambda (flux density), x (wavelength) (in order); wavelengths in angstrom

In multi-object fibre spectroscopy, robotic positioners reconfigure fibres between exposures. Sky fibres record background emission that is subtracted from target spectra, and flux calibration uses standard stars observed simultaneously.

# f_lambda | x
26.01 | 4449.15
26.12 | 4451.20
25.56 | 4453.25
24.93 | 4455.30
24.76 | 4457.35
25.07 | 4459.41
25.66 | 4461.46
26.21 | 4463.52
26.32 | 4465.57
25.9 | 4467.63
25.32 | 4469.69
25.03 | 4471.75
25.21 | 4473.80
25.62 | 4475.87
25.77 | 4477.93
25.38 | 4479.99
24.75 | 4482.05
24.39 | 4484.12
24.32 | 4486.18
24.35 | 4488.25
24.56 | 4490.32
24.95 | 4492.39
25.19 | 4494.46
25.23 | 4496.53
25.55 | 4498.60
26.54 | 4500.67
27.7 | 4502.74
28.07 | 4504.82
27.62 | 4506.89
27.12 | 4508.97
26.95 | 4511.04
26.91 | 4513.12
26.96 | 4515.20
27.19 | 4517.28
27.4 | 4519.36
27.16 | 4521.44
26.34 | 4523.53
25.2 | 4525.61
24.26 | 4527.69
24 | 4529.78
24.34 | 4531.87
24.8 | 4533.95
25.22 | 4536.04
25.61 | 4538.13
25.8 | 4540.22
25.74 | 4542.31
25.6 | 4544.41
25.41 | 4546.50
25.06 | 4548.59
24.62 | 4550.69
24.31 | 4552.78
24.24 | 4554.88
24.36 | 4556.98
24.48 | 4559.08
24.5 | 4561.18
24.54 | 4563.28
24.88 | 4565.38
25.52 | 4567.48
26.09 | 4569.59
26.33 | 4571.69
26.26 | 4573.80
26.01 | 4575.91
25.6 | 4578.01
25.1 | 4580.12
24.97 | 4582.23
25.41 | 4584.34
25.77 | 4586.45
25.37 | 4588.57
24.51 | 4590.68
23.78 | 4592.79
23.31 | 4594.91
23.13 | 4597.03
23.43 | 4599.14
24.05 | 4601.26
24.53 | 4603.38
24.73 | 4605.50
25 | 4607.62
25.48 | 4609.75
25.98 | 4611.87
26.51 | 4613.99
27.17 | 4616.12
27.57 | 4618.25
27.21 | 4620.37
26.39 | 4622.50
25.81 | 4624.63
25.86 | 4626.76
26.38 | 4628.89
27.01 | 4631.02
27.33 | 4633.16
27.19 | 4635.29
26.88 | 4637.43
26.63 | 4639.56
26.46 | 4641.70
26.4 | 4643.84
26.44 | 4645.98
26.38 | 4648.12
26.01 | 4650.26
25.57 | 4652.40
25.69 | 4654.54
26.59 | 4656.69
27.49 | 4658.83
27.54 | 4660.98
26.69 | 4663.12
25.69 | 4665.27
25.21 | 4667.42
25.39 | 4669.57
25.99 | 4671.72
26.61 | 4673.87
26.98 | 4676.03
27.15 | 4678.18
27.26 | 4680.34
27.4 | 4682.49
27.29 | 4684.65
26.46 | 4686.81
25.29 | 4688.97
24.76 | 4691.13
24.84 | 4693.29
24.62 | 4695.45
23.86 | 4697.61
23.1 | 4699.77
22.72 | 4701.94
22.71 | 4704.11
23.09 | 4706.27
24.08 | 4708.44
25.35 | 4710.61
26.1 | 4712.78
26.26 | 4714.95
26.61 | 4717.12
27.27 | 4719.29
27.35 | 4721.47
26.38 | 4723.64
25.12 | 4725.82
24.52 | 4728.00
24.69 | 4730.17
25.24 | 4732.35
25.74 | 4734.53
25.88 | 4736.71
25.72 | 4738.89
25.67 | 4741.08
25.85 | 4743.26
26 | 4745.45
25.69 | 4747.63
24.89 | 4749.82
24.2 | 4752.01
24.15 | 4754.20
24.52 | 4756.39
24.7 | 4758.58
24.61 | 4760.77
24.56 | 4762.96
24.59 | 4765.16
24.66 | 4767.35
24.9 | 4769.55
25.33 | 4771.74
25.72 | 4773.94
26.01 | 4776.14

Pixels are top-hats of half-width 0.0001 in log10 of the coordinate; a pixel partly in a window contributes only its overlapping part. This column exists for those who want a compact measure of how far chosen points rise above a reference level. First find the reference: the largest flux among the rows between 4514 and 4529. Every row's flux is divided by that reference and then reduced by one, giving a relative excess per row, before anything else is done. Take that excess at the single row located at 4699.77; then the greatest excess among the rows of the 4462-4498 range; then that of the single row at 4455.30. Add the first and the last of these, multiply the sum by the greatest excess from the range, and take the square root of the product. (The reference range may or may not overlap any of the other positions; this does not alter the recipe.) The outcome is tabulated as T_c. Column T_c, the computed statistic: 0.10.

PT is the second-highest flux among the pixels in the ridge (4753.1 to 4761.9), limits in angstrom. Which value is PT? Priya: 24.61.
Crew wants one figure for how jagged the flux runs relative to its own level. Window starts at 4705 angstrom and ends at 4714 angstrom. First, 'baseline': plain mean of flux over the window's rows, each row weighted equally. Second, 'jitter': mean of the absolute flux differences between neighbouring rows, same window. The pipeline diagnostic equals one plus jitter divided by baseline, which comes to 1.04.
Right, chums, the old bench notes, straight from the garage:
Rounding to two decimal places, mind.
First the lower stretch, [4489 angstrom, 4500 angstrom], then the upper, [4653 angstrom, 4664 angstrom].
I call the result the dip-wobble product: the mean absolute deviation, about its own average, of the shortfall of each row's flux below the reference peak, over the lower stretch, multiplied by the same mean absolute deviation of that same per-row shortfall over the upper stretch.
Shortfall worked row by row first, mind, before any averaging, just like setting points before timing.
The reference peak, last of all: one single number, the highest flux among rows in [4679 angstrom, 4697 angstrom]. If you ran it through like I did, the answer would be 0.16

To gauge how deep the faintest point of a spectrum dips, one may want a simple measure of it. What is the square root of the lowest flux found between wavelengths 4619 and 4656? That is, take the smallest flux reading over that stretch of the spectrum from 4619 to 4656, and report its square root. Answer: 5.06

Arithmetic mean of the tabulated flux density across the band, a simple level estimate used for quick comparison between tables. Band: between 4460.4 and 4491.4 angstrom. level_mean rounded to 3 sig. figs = 25.3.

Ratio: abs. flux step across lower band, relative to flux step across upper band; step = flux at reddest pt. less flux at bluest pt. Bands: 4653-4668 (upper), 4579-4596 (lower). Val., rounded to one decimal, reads -3.7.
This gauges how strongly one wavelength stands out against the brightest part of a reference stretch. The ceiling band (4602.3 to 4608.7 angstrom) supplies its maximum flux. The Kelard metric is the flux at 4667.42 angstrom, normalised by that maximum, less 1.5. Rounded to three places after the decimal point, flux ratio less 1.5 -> -0.492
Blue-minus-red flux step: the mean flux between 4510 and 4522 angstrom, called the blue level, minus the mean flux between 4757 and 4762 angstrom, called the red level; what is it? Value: 2.4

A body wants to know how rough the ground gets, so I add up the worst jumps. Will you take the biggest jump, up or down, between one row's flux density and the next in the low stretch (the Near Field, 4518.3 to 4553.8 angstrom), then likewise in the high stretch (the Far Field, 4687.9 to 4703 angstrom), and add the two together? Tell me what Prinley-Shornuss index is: 1.9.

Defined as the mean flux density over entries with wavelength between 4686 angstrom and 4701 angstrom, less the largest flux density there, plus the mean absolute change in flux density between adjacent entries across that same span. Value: -1.2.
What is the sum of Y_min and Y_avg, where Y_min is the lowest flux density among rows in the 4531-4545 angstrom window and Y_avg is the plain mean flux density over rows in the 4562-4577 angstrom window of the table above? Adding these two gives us 50.0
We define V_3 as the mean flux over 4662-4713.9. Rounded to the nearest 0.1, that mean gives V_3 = 25.4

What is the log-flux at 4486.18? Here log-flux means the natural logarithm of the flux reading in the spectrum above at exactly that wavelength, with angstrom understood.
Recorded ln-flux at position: 3.19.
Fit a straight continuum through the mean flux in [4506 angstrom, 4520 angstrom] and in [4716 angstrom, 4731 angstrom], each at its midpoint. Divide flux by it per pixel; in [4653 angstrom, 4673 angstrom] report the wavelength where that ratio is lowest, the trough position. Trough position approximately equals 4667.42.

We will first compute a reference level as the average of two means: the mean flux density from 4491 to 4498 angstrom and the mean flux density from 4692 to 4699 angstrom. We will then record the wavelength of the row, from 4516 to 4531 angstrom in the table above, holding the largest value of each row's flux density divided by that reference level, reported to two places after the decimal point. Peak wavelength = 4519.36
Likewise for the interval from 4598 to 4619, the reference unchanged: 4618.25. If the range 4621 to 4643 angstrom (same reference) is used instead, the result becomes 4633.16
